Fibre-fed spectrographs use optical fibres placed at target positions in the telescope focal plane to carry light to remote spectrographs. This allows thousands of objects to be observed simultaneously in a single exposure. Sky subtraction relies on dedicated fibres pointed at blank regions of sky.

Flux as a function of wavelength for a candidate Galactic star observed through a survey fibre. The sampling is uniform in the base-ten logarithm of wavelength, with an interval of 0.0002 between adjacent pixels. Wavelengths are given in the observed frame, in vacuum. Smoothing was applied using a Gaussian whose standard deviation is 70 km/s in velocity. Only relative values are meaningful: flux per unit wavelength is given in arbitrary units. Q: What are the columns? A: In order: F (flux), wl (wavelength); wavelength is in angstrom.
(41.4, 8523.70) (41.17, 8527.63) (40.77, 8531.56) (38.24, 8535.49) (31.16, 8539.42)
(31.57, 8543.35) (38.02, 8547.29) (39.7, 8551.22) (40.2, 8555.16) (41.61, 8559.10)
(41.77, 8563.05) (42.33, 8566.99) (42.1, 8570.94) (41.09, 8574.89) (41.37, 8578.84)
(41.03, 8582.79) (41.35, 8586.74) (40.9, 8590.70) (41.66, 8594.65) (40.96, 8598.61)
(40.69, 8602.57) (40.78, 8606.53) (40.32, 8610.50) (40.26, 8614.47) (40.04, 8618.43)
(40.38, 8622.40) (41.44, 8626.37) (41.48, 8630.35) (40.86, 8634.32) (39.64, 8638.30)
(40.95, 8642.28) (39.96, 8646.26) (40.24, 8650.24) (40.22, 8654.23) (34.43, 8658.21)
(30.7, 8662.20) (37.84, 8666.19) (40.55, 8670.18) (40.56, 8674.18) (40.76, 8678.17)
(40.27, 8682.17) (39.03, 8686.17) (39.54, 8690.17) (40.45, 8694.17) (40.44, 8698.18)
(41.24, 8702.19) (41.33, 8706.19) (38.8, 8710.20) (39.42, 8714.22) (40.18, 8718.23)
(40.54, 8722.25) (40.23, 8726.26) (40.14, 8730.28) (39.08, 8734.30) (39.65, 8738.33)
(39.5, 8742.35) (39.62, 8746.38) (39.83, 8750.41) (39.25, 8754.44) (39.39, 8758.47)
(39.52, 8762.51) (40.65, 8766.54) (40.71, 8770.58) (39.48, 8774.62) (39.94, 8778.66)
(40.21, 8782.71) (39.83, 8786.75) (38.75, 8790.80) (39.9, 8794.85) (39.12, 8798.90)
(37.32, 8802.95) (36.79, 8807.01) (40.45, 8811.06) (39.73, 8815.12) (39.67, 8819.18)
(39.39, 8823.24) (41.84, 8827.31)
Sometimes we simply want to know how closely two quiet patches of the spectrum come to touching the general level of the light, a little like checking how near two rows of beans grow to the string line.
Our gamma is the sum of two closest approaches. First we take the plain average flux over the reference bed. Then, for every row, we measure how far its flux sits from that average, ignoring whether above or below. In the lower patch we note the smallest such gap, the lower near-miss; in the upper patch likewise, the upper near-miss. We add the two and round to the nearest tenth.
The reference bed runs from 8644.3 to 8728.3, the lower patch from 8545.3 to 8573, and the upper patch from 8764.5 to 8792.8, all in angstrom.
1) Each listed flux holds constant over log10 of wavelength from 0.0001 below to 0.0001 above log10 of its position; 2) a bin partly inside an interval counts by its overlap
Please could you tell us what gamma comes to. 0.4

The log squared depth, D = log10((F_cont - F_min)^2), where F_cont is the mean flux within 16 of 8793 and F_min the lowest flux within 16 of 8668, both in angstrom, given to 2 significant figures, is 1.8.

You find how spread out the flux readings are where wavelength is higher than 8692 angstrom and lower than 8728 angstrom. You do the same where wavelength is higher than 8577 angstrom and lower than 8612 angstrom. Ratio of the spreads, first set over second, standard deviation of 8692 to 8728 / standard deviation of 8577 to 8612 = 2.0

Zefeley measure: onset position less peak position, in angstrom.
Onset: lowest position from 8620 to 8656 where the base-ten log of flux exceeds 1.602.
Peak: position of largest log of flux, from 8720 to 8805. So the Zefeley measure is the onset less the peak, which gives -148.2 angstrom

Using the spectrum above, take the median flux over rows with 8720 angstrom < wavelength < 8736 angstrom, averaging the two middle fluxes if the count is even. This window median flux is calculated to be 40.2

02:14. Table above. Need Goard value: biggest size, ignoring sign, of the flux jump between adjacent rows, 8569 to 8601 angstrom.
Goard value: 1.01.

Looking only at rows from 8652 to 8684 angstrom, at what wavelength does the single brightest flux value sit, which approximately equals 8678.17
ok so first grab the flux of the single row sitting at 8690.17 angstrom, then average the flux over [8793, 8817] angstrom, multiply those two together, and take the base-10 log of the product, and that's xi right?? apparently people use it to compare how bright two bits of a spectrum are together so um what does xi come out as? 3.19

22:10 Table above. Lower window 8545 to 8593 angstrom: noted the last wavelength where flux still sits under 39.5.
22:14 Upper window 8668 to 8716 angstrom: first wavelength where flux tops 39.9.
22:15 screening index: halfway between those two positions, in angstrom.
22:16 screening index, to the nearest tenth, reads 8608.7 angstrom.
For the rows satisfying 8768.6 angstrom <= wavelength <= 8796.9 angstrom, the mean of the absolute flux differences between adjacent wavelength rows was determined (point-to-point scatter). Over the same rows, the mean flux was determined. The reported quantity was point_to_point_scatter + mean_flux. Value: 40.6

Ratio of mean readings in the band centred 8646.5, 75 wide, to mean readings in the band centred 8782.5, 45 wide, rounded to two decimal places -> 1.00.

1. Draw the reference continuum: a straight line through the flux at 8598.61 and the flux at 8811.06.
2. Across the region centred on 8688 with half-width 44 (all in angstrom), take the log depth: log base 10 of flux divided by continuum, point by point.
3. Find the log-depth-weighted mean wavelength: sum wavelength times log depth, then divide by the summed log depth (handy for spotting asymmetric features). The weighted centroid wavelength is 8670.9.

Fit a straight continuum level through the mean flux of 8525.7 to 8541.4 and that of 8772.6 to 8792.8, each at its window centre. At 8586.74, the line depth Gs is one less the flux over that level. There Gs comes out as -0.082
